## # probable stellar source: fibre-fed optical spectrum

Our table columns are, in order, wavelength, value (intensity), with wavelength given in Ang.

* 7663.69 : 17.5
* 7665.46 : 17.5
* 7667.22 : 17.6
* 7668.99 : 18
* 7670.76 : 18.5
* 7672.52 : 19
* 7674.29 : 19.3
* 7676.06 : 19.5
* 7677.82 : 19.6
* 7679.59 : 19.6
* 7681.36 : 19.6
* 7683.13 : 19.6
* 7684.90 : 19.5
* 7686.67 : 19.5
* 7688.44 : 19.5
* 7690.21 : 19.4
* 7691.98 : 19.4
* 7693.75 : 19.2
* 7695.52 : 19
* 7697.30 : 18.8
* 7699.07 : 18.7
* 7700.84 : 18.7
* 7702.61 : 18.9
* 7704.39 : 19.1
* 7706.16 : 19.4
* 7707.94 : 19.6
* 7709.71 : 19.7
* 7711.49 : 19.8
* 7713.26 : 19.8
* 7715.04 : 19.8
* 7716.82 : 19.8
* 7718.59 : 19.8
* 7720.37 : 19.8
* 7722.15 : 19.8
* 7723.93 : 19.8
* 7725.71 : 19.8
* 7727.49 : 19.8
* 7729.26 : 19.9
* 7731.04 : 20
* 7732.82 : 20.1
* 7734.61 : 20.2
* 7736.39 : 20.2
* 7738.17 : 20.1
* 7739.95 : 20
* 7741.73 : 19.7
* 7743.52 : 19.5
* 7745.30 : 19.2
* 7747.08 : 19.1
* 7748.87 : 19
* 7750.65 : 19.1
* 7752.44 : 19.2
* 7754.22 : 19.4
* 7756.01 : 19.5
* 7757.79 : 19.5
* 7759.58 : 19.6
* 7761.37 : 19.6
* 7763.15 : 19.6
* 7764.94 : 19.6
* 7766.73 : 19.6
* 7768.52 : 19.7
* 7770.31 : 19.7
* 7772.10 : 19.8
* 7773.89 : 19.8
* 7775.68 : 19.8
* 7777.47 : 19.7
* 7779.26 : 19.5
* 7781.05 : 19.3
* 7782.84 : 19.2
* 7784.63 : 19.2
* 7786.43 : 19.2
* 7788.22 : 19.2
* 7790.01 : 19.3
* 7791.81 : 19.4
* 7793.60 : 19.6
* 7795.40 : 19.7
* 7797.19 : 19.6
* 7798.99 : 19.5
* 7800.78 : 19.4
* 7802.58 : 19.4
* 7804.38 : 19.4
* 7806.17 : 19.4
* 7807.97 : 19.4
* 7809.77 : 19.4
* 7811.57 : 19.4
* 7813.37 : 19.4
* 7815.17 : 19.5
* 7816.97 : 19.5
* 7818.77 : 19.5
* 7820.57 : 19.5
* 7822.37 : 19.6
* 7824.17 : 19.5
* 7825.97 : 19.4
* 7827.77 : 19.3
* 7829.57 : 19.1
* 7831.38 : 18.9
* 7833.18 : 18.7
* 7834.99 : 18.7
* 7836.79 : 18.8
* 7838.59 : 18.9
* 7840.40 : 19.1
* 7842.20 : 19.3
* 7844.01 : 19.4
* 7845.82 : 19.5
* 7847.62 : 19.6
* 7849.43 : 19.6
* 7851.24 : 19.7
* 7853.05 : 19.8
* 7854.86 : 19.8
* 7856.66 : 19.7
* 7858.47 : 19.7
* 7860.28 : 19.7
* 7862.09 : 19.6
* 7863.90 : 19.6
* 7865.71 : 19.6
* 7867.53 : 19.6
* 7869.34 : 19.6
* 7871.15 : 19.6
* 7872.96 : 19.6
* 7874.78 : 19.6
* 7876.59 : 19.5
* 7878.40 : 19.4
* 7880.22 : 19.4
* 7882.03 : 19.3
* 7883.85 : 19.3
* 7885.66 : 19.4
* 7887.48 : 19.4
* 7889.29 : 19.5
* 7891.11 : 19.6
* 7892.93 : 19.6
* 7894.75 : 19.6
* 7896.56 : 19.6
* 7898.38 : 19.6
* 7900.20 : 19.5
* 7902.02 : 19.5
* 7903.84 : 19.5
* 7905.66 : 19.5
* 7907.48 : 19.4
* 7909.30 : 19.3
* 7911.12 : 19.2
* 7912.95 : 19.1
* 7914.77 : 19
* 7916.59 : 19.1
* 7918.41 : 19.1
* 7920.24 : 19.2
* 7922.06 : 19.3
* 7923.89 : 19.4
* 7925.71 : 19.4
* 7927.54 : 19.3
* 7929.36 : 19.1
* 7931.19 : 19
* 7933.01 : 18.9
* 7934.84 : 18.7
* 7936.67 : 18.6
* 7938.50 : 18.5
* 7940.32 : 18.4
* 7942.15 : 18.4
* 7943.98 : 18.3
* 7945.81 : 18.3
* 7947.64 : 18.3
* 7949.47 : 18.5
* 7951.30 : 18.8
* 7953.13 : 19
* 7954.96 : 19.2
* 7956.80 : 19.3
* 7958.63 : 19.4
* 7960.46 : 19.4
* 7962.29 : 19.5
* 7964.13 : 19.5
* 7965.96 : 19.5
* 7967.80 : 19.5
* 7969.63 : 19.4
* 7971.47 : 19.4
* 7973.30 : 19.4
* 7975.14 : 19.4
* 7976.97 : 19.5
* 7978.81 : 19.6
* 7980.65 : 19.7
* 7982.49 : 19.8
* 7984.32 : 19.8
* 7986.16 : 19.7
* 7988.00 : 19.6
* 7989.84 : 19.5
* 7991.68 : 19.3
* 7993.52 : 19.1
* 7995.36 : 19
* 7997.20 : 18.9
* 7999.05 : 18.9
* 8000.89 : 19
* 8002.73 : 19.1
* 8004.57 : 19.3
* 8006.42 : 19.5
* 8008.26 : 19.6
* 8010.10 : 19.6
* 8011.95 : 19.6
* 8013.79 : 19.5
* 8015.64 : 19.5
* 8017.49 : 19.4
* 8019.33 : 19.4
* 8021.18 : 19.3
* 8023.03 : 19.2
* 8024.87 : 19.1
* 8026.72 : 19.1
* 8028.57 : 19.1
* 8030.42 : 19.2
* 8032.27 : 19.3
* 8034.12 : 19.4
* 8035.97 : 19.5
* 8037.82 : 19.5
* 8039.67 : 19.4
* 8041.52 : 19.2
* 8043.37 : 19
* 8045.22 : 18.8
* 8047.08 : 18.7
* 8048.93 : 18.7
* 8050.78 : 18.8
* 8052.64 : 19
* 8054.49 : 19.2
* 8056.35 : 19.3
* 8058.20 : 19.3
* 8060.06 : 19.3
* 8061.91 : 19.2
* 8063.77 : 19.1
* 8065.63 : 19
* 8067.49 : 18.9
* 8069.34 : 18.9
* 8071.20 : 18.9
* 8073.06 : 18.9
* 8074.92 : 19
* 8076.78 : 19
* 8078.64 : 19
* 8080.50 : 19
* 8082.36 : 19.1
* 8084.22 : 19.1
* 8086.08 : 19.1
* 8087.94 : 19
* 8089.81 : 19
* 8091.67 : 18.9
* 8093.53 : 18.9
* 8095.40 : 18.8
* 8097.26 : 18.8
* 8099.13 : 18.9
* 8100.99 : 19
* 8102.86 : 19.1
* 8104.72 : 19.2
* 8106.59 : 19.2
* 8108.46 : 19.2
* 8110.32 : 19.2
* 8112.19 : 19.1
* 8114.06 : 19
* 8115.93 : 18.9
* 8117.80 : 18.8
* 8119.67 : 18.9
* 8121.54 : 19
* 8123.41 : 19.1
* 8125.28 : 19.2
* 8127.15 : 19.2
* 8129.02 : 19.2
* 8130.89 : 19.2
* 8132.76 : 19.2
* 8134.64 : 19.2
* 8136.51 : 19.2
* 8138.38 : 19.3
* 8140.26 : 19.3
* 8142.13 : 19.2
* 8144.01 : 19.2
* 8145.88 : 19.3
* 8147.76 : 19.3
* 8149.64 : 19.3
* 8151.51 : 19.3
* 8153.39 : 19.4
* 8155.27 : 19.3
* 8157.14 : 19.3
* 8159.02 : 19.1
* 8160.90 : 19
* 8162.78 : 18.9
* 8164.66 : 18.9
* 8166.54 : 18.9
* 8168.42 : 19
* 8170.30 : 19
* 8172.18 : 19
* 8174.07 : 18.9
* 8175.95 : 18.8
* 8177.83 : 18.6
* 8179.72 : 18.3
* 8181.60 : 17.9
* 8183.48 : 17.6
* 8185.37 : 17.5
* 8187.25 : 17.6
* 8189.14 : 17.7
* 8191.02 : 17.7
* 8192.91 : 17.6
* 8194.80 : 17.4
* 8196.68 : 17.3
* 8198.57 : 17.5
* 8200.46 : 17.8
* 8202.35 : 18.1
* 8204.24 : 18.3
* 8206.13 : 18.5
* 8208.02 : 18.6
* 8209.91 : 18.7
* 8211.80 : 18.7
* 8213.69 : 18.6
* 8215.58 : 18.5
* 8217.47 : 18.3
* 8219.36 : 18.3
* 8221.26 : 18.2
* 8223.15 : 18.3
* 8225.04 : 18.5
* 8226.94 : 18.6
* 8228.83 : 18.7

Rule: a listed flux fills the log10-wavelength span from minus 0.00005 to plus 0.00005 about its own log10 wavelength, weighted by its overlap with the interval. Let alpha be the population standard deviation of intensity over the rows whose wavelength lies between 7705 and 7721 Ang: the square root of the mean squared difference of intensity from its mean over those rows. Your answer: 0.13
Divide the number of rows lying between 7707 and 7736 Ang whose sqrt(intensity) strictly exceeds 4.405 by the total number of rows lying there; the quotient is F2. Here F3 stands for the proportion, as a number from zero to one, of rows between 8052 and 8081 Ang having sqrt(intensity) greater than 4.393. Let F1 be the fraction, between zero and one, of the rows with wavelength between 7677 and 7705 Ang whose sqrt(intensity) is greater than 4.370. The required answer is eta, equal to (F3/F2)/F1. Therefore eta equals 0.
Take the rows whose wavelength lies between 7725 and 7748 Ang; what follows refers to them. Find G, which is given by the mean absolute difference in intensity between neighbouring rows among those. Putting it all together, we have 0.125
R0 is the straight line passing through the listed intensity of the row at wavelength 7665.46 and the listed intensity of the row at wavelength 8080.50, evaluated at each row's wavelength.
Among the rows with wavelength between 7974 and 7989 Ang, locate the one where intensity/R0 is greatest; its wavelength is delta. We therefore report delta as 7982.49 Ang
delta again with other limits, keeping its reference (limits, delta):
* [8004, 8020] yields 8008.26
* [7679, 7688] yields 7679.59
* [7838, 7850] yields 7847.62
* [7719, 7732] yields 7731.04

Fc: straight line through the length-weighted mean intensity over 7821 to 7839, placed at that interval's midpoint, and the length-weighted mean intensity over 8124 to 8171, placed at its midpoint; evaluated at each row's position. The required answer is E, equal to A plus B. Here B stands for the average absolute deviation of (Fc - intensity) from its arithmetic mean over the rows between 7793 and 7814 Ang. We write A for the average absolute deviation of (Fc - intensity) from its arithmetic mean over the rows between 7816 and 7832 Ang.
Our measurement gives 0.27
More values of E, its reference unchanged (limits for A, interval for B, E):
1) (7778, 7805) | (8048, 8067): 0.30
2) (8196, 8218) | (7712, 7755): 0.66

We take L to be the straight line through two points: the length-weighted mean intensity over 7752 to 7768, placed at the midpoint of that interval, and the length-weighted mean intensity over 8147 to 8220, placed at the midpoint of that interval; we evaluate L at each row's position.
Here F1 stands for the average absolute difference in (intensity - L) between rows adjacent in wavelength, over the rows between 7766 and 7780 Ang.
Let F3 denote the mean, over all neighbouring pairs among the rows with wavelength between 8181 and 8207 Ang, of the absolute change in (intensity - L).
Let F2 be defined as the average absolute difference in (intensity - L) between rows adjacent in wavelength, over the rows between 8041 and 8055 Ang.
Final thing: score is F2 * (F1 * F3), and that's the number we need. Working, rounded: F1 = 0.07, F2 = 0.14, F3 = 0.170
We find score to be 0.0018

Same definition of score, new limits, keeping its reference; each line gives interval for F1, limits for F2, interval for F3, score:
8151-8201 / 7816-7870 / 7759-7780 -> 0.0005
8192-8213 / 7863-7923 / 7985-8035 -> 0.0008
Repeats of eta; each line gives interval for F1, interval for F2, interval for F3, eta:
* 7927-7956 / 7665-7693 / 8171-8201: 0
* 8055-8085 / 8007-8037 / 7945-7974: 4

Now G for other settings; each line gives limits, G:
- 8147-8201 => 0.118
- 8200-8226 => 0.131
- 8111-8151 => 0.050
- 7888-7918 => 0.053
